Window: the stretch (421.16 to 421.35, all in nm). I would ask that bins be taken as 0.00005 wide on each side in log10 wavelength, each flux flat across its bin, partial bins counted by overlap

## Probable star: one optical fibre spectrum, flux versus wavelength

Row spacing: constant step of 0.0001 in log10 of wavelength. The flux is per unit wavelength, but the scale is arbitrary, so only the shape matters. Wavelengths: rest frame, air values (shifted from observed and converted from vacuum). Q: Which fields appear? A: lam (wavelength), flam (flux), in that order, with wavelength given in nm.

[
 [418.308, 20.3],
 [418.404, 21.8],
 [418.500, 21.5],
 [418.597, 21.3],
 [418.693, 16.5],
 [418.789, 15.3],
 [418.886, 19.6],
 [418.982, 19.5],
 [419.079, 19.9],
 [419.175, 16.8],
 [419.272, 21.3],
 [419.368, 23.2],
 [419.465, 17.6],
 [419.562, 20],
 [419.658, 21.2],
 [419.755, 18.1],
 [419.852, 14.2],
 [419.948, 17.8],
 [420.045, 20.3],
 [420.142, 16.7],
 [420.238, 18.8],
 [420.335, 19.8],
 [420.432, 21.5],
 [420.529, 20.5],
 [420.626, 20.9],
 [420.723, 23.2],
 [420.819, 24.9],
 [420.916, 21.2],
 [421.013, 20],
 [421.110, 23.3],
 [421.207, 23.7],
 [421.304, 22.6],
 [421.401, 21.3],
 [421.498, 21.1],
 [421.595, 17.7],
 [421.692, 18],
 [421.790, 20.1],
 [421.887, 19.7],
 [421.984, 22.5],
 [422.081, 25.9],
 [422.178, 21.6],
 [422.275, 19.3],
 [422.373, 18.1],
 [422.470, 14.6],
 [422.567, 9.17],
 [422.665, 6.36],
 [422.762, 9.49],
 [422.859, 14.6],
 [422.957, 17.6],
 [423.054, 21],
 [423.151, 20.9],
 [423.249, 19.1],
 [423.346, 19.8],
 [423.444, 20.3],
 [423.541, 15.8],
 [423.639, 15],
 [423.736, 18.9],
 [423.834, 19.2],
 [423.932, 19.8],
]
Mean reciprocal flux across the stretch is 0.043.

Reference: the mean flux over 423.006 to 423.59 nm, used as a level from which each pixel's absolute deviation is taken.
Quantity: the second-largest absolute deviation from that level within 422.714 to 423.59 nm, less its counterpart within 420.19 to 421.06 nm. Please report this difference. 1.2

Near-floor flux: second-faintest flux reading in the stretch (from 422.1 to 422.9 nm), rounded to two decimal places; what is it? 9.17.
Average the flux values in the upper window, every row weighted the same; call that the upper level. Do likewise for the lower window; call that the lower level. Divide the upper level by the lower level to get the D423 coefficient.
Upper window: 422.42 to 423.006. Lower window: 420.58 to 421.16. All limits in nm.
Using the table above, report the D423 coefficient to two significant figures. 0.54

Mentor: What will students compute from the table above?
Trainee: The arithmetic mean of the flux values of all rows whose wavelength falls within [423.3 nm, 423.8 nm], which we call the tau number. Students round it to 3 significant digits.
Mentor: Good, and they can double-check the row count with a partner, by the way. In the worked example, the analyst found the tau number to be 18.0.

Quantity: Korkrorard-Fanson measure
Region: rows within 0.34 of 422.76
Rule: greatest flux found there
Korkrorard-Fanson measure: 21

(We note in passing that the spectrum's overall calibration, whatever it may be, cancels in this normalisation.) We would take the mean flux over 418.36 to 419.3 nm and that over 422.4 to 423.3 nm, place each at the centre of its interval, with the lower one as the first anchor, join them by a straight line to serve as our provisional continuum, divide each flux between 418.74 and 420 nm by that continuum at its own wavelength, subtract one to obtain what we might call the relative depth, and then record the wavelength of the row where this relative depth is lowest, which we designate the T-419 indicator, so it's 419.852 nm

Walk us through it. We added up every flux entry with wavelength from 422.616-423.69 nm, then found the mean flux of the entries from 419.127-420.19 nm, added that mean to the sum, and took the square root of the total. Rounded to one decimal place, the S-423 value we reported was 14.1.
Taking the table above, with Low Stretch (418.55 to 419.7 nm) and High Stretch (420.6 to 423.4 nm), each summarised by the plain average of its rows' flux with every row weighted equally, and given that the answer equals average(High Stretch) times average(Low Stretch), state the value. 372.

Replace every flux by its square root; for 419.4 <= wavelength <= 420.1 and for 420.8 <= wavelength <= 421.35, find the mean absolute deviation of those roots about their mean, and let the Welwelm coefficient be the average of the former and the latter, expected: 0.17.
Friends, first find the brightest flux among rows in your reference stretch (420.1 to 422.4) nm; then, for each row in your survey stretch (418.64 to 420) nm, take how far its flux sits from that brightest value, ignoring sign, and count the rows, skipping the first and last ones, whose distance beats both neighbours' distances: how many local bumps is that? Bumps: 5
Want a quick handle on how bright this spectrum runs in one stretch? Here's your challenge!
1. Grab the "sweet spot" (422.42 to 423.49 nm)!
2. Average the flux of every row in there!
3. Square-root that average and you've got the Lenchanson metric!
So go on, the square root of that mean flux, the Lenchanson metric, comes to 4.0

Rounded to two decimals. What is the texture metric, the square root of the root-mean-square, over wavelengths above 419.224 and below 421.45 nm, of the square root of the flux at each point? 2.13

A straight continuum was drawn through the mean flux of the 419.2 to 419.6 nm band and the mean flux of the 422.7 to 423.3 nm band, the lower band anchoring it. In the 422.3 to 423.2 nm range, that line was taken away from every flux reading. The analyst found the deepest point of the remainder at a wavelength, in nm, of 422.665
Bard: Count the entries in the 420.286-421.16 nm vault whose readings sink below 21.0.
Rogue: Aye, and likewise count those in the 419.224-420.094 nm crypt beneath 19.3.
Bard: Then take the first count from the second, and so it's 0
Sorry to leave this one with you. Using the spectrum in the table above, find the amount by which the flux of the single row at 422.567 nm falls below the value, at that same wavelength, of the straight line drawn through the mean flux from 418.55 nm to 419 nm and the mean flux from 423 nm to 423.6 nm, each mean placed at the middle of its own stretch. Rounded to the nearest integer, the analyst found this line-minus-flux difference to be 10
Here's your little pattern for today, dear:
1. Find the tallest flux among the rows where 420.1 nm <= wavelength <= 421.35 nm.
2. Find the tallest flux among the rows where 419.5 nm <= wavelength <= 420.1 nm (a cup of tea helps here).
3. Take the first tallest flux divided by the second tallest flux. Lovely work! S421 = 1.17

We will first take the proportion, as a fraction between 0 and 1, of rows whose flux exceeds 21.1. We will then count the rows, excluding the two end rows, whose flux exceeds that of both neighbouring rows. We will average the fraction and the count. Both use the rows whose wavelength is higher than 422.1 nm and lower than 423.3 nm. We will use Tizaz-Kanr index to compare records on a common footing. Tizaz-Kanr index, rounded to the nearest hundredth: 0.54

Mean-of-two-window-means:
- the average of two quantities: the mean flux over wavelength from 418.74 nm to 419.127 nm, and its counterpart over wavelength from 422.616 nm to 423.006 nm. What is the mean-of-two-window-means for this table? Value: 15.3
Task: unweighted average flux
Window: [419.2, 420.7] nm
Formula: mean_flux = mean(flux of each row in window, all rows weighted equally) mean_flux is 19.5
